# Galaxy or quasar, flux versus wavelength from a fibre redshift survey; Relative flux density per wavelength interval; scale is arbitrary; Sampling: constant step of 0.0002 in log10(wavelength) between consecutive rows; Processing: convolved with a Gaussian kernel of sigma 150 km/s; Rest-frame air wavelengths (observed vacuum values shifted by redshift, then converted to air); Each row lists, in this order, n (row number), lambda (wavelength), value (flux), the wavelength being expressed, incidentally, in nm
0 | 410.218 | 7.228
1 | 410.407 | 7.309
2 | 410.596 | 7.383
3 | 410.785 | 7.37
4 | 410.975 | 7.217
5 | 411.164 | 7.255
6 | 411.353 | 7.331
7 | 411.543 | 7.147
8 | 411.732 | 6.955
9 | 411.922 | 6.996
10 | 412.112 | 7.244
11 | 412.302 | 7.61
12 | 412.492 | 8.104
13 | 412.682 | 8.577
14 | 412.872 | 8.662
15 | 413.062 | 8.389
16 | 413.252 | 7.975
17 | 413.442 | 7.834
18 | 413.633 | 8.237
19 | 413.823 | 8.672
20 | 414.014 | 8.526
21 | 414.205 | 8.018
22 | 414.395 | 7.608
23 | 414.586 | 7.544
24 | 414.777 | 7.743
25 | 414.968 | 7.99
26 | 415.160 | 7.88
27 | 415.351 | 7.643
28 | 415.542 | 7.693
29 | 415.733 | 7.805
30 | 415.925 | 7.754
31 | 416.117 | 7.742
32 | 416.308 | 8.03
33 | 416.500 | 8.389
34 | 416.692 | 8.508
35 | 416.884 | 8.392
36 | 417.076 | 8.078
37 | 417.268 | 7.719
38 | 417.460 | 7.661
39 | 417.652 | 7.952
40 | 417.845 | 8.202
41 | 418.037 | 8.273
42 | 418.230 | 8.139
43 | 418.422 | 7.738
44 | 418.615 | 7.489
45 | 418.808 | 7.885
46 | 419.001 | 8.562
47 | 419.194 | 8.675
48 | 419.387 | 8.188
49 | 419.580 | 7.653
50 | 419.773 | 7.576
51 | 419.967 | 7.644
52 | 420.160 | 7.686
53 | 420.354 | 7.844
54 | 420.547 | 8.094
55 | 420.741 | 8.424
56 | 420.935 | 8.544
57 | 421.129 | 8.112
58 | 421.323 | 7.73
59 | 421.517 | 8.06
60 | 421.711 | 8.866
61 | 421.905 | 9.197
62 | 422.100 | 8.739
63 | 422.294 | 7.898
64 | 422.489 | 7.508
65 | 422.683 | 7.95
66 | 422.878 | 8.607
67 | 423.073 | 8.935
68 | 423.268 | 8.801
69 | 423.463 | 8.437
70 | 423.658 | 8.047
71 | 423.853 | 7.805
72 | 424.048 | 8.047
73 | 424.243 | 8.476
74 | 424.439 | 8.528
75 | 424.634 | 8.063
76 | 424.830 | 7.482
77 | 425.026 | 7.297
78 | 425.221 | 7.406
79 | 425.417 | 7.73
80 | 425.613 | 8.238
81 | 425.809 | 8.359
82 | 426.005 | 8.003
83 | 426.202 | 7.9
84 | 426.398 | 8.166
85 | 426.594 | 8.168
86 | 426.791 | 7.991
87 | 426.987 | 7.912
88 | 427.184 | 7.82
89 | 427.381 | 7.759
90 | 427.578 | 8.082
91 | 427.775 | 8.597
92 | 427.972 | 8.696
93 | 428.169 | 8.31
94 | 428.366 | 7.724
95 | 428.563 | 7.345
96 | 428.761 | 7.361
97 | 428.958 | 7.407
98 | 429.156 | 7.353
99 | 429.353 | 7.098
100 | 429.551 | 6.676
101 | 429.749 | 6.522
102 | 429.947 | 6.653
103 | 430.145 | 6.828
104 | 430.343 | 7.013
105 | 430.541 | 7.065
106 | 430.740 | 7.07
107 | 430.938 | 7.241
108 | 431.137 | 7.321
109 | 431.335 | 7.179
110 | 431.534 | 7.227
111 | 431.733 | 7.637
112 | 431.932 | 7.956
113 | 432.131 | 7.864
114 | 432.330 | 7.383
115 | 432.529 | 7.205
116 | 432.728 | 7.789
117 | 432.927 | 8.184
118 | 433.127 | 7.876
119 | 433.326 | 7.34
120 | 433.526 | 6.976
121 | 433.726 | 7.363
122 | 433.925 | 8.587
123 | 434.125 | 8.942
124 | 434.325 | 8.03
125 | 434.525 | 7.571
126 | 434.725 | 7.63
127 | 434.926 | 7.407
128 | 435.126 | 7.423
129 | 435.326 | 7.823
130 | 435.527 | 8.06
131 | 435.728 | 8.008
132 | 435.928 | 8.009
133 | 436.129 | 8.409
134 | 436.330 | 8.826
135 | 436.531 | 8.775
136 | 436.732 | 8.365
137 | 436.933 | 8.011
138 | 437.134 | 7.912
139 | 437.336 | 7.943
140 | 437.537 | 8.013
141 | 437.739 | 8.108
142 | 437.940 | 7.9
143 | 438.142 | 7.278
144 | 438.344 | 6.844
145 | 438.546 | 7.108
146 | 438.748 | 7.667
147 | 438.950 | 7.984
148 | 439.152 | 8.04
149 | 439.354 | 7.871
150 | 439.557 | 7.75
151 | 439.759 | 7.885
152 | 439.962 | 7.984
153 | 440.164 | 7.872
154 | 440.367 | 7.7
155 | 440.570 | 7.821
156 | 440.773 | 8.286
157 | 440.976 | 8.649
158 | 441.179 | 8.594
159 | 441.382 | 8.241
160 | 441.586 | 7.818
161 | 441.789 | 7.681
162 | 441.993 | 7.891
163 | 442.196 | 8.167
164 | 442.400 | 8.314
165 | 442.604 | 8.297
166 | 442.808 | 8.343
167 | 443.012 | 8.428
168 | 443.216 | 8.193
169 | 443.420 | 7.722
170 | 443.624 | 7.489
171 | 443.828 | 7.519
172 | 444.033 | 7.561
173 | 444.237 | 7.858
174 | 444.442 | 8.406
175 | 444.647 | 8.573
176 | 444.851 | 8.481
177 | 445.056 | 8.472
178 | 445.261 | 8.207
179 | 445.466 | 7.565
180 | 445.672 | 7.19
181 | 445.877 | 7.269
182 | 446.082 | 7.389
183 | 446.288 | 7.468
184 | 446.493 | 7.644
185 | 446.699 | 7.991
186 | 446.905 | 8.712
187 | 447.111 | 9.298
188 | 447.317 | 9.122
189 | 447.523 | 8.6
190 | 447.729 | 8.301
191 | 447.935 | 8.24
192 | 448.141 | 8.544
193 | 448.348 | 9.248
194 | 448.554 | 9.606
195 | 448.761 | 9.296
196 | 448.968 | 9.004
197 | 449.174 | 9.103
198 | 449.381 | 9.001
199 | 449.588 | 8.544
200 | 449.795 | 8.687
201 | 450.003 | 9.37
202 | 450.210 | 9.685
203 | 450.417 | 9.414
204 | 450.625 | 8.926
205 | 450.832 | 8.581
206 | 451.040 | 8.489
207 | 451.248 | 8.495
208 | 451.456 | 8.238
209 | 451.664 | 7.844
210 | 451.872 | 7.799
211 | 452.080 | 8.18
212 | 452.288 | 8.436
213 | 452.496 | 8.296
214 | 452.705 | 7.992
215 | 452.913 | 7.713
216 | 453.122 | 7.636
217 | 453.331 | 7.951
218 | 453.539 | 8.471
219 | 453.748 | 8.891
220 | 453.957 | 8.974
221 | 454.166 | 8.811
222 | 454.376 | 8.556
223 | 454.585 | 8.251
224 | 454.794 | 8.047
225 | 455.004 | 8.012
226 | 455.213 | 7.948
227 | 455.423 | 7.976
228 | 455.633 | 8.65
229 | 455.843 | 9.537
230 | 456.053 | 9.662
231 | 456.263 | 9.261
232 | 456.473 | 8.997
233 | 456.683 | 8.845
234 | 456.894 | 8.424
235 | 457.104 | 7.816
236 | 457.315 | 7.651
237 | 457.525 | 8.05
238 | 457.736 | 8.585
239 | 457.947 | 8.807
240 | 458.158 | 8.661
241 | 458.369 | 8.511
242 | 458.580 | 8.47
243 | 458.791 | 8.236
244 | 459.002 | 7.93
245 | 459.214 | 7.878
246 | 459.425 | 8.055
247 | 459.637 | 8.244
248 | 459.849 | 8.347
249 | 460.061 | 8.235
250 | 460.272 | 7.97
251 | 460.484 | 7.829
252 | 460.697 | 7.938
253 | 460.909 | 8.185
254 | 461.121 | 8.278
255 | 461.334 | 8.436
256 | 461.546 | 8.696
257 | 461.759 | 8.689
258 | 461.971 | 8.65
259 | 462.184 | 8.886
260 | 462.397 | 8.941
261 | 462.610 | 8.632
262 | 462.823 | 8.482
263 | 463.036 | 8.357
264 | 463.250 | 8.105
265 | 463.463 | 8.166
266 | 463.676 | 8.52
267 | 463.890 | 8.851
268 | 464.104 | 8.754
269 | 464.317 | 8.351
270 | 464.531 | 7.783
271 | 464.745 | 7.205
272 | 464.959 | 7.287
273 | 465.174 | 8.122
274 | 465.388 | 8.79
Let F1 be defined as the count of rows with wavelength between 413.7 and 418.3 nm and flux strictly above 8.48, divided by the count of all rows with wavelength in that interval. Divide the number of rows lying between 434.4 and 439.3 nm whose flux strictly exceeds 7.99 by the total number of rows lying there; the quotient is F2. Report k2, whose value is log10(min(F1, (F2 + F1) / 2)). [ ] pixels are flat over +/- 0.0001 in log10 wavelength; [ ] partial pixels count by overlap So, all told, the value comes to -0.9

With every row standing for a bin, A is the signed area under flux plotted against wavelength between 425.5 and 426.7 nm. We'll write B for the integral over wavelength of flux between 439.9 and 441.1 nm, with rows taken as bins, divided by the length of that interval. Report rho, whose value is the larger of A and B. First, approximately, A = 9.8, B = 8.07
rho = 9.8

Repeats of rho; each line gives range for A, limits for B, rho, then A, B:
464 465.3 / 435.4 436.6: 10.3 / 10.3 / 8.32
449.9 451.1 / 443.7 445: 10.9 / 10.9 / 8.07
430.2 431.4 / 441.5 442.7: 8.6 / 8.6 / 8.03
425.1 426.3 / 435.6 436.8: 9.5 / 9.5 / 8.39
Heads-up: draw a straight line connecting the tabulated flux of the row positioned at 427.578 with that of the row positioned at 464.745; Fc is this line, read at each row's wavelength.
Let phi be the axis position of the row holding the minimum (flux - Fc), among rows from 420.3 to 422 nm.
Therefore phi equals 421.323 nm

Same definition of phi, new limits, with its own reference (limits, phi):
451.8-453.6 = 453.122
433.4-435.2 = 433.526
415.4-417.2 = 415.542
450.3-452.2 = 451.872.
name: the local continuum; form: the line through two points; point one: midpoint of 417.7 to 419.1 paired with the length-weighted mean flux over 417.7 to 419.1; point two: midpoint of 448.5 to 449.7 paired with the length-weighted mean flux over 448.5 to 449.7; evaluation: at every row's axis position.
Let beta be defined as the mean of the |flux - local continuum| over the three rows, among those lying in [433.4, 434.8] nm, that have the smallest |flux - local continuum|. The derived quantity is 0.32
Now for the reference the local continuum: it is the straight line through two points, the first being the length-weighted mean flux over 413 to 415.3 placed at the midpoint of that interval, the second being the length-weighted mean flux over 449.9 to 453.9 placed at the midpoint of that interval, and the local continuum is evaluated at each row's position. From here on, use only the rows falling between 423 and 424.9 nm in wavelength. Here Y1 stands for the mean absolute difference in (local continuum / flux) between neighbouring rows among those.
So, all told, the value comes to 0.039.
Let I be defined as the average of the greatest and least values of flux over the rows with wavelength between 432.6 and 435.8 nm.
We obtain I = 7.96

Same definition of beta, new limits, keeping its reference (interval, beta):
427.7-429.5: 0.21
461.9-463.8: 0.68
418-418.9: 0.17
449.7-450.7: 0.26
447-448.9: 0.19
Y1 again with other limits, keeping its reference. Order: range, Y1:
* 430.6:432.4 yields 0.032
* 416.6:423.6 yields 0.039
